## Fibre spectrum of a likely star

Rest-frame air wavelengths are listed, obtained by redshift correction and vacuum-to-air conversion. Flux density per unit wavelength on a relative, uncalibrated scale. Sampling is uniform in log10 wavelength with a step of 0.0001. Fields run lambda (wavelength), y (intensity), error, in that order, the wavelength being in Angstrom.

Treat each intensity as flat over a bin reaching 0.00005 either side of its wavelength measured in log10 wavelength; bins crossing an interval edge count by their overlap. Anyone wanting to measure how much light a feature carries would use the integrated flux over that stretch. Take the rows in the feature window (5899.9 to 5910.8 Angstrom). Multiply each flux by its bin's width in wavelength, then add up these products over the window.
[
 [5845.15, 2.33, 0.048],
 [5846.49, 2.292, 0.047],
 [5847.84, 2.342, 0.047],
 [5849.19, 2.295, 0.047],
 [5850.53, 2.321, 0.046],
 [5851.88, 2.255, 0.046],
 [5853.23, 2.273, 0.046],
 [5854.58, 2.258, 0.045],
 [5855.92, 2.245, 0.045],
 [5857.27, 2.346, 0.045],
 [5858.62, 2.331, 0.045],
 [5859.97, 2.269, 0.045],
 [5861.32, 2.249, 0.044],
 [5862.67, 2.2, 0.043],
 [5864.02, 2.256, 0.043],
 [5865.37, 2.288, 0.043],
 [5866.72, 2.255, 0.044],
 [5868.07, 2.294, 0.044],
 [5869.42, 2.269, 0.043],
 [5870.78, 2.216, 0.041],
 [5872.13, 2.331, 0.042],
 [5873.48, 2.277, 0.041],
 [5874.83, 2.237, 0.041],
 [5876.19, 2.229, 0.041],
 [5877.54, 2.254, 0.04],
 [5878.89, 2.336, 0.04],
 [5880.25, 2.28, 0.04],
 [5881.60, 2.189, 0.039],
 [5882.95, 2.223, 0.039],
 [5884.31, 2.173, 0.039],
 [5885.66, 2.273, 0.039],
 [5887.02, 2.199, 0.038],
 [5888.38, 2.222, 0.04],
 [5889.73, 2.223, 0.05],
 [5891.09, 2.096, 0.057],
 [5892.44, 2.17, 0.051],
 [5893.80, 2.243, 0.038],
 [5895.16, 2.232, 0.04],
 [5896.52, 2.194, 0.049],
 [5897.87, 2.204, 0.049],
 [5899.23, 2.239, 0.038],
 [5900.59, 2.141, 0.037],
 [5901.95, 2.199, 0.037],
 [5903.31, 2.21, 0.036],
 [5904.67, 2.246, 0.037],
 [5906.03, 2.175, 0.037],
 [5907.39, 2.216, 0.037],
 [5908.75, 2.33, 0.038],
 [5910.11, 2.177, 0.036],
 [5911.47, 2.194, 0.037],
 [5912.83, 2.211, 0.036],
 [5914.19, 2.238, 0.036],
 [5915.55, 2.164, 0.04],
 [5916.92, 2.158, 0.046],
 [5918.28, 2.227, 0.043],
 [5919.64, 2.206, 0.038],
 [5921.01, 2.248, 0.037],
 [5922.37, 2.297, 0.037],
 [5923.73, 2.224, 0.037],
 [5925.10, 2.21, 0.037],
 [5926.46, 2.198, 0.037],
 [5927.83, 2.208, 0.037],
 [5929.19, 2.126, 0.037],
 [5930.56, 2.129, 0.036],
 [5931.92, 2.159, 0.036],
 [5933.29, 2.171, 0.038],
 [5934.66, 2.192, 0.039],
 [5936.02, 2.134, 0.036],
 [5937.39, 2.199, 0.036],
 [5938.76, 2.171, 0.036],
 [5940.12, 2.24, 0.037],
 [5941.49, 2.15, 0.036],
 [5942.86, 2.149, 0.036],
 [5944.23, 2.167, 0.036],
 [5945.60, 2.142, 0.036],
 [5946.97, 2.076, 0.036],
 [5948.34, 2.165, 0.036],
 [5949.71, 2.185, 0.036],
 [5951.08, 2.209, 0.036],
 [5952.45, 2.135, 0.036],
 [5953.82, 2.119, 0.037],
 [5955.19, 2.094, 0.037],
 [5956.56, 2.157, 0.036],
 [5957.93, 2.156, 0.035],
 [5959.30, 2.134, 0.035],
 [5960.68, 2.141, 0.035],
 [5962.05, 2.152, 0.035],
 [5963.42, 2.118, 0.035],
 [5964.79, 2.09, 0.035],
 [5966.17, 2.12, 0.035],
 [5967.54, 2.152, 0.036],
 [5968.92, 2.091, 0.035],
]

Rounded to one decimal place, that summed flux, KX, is 24.1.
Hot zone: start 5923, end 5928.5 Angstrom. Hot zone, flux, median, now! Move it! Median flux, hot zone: 2.21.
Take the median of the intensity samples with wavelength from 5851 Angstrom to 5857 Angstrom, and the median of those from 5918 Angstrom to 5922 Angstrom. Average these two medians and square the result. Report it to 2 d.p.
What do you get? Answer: 5.03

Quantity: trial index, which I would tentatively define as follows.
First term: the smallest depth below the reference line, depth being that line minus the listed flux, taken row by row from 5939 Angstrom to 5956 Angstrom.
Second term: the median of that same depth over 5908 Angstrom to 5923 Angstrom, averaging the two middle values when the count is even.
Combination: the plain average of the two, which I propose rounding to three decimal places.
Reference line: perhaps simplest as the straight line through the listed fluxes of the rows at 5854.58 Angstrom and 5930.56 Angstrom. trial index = -0.093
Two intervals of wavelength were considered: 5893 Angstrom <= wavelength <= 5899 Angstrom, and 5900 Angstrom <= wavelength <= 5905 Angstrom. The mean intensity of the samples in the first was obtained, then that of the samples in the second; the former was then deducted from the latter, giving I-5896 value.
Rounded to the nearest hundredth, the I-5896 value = -0.02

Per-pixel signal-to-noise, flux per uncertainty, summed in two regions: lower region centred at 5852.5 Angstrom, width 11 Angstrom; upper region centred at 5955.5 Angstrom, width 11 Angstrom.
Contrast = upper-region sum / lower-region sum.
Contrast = 1.20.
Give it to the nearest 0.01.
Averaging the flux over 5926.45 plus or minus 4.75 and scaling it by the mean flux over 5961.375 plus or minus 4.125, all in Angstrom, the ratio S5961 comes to 1.03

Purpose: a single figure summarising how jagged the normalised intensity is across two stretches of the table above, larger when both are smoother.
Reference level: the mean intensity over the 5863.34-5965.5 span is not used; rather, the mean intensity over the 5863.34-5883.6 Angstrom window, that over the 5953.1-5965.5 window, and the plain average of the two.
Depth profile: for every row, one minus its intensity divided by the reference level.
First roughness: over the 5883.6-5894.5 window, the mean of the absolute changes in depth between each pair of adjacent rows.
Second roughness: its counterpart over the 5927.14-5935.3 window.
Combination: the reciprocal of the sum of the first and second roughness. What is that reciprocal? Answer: 22.6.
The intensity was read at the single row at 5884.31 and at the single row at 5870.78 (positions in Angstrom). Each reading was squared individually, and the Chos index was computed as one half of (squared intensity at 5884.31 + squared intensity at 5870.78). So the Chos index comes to 4.82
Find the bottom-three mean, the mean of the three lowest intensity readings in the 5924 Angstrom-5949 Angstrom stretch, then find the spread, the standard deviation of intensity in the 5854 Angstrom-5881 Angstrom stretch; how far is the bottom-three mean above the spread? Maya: 2.07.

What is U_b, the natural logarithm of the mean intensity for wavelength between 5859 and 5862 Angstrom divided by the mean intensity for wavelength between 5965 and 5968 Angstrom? 0.06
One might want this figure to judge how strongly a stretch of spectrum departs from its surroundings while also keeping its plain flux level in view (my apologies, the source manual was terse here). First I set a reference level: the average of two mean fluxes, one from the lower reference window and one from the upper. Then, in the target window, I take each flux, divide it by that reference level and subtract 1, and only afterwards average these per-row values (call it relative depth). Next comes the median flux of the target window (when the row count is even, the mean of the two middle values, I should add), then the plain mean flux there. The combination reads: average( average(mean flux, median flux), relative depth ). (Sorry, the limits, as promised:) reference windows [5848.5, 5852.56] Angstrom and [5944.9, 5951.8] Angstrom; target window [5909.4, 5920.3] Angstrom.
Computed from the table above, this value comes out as 1.09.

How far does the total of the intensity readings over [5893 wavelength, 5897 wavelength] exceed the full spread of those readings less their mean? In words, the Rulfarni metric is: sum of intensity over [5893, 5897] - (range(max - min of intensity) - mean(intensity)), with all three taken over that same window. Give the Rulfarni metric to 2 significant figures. 8.8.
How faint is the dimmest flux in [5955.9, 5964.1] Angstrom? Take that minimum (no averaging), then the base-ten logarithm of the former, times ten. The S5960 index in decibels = 3.26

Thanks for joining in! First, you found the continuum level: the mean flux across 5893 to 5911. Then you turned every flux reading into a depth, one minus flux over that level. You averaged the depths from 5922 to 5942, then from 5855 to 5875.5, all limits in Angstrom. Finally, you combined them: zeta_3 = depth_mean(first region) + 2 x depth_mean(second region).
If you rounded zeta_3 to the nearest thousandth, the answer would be -0.037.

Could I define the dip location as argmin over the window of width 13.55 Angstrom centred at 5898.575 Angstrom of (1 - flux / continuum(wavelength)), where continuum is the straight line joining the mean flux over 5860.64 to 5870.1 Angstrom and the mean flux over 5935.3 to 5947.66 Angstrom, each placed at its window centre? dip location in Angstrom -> 5904.67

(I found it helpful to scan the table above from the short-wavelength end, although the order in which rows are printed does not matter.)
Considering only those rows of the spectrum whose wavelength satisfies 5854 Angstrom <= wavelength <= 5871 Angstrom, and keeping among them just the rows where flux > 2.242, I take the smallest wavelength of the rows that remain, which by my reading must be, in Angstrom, 5854.58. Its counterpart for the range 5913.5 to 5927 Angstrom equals 5921.01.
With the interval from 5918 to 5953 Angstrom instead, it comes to 5921.01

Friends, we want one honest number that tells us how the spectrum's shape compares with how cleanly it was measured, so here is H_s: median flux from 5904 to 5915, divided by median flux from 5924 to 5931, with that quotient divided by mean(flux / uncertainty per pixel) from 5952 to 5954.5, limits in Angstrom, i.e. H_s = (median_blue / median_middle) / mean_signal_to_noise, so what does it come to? 0.0173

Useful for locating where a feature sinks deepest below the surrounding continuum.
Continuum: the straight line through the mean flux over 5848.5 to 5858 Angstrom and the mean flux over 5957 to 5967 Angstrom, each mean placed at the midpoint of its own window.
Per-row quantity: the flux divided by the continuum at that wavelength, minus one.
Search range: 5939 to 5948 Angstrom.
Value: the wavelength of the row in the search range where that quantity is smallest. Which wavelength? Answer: 5946.97 Angstrom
